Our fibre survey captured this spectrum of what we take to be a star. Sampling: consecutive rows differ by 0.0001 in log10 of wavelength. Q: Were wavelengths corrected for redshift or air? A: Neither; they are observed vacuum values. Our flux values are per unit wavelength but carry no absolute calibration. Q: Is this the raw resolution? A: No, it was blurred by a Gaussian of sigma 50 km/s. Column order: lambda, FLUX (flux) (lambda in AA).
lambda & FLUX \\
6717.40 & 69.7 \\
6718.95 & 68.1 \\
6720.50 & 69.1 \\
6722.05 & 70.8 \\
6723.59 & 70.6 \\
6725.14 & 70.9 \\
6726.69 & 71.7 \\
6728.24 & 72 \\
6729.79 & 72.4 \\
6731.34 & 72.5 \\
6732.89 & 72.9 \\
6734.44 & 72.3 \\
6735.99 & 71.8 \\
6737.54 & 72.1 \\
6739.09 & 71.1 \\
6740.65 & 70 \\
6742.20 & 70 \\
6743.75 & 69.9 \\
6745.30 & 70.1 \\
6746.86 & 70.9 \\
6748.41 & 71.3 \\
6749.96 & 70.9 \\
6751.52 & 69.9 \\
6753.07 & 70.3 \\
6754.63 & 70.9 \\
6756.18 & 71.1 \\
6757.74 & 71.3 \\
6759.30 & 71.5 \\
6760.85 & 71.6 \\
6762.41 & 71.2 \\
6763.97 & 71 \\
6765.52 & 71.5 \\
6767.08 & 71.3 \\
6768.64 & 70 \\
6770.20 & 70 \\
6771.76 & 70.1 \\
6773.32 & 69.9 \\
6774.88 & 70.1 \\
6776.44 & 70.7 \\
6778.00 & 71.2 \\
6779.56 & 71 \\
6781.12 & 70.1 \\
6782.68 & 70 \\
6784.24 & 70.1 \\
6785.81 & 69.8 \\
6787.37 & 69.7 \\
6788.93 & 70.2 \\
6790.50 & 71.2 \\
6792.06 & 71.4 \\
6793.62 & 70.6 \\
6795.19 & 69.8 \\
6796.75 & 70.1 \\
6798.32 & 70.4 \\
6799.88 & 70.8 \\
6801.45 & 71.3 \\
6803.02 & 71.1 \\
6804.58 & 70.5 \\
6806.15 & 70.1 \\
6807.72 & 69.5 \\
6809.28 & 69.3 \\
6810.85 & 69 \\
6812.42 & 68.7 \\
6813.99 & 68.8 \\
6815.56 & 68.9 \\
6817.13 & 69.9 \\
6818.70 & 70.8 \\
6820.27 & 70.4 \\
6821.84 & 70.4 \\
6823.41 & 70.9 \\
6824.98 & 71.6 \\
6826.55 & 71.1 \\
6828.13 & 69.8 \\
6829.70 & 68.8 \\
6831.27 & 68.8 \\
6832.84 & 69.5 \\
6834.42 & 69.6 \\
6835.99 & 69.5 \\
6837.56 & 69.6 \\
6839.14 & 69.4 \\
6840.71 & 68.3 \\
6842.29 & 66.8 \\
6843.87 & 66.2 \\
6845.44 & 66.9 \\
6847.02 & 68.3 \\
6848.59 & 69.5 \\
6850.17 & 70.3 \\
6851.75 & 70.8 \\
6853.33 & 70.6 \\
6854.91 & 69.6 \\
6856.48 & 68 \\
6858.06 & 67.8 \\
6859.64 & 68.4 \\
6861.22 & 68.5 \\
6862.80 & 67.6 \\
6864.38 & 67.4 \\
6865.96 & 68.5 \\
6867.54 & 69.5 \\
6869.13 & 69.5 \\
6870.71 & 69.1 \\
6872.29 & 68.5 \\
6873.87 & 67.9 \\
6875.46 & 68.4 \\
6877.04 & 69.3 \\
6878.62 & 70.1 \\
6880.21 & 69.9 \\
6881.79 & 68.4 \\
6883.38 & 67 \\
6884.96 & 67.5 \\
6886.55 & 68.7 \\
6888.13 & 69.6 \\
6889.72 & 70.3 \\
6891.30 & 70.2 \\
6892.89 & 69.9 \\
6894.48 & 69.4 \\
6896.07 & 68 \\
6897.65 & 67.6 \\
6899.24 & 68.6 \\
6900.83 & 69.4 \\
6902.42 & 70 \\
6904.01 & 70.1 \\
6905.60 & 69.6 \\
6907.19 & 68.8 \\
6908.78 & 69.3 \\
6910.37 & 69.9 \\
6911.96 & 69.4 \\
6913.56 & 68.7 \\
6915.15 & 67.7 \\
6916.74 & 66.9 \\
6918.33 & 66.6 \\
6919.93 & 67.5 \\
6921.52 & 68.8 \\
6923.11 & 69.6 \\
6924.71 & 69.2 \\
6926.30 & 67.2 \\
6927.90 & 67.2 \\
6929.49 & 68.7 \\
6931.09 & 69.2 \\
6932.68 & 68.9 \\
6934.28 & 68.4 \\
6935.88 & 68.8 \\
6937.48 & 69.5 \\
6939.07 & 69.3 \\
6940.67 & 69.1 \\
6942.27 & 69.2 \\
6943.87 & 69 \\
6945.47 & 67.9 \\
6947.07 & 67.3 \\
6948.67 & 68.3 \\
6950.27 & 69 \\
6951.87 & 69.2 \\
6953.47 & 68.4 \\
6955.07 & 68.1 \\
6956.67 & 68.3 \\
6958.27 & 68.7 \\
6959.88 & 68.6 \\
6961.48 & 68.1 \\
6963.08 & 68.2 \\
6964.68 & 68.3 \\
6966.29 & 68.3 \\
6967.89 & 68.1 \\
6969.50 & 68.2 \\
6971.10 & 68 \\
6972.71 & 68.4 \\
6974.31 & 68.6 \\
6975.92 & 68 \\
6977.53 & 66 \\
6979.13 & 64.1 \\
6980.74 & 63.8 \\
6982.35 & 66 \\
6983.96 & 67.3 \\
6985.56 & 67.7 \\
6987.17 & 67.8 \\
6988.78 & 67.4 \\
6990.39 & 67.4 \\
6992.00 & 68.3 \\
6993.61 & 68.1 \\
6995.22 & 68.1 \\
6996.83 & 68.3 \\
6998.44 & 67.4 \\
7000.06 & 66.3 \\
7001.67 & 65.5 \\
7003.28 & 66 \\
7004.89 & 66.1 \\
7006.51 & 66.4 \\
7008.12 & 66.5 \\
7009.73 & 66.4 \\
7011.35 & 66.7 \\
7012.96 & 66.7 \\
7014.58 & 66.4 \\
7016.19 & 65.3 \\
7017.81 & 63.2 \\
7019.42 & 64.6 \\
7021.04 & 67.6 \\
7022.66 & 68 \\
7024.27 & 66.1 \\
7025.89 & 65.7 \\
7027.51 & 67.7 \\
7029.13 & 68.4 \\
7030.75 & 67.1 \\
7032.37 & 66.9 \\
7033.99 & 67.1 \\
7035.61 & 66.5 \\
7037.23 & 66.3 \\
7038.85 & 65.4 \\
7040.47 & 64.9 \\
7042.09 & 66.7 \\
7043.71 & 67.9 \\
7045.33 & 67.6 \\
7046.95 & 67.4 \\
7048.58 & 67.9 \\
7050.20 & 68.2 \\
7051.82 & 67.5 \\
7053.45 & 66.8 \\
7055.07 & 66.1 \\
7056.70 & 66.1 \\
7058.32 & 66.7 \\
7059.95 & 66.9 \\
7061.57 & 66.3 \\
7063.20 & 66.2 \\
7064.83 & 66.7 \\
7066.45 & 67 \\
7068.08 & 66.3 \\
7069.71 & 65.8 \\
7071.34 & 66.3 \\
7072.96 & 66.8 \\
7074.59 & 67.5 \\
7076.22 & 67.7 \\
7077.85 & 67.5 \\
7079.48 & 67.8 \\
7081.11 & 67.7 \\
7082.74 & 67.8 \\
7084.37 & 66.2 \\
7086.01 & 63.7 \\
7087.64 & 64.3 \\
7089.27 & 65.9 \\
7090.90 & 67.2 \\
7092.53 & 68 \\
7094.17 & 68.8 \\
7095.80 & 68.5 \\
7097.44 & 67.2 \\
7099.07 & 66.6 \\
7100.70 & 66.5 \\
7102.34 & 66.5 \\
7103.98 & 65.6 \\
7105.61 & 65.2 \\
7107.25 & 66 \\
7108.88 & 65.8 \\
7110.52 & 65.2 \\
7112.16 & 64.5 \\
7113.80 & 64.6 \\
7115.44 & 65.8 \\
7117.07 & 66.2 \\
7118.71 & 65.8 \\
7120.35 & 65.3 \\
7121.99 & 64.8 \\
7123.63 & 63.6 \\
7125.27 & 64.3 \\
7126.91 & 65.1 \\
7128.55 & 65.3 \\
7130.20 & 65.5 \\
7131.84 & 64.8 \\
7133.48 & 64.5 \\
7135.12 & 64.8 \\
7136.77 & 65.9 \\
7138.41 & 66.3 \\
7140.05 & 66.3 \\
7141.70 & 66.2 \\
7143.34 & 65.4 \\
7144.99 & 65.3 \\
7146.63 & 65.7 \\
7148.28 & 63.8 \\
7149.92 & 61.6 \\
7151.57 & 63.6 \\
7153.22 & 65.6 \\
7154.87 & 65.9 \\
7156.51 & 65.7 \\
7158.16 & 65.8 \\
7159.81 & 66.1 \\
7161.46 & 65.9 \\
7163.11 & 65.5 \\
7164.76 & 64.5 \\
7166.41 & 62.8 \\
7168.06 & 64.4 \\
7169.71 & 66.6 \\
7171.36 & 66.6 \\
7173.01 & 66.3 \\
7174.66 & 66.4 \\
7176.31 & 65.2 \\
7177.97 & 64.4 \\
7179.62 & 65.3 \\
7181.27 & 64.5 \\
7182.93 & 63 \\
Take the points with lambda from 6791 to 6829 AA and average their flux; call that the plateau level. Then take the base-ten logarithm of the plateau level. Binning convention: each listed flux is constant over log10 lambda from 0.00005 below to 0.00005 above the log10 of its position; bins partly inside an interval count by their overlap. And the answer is 1.85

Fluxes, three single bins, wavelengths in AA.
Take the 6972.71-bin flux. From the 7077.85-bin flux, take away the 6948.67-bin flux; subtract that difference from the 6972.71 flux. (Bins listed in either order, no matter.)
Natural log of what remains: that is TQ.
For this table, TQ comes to 4.24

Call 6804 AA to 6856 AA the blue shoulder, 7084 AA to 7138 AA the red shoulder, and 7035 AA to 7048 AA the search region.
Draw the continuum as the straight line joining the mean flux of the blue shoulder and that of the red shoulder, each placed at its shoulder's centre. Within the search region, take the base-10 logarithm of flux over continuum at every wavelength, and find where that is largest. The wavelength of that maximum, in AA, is 7043.71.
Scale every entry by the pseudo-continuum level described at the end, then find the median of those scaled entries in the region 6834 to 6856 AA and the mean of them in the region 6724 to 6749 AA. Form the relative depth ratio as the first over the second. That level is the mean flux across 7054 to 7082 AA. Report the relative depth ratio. 0.97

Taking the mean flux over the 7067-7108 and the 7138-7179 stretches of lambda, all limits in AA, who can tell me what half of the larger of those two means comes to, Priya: 33.3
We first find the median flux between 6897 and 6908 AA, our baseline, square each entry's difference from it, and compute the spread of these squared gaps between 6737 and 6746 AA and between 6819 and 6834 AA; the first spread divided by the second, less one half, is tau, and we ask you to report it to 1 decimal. 1.2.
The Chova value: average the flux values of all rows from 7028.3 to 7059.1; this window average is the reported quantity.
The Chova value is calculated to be 66.9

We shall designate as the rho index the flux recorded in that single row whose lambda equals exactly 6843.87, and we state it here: 66.2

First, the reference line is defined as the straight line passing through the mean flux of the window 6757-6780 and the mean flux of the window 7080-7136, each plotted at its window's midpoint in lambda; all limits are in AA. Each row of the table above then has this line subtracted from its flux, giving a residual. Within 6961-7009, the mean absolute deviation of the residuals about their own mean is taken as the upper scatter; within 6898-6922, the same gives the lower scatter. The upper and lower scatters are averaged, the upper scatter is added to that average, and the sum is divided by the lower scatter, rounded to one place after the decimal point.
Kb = 2.2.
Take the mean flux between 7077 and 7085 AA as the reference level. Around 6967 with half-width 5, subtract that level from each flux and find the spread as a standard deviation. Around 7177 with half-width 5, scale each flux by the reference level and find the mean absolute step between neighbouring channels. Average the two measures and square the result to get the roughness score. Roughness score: 0.00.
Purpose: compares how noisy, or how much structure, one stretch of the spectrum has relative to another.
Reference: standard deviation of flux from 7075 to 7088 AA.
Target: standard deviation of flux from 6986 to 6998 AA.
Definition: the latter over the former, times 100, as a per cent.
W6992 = 23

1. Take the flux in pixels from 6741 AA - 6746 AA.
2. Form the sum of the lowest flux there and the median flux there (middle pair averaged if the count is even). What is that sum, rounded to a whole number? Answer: 140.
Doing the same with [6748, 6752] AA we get 141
